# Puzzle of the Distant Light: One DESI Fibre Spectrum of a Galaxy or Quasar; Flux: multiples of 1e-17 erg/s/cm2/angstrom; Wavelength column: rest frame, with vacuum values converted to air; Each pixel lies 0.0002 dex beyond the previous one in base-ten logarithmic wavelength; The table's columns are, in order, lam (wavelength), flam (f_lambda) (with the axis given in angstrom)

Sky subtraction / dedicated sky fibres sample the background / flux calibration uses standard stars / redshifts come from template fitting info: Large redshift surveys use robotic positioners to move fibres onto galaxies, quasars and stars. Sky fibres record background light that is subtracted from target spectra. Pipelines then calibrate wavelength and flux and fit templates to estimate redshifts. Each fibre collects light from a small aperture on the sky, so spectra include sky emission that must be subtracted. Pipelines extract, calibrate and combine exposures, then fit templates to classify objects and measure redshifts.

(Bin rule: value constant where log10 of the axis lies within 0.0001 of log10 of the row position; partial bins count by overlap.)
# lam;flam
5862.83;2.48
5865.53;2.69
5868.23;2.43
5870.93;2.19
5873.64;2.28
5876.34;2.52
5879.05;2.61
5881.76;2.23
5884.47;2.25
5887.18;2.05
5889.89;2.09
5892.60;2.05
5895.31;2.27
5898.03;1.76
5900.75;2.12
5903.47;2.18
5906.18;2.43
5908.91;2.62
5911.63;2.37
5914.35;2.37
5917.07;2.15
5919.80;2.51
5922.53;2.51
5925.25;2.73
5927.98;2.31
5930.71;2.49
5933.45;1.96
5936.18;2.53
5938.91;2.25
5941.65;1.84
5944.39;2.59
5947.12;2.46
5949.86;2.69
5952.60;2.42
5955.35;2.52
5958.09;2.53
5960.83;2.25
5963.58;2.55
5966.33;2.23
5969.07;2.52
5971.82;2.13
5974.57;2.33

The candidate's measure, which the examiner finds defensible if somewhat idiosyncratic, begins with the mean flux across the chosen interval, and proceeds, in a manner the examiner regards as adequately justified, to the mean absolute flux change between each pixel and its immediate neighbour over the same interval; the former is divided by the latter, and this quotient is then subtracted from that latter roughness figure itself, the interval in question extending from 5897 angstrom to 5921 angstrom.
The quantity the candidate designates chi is -10.6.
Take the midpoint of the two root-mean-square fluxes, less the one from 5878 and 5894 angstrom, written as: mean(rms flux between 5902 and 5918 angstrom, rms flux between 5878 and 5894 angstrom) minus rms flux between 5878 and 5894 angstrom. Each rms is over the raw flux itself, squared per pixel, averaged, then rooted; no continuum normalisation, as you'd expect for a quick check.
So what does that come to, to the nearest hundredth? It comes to 0.07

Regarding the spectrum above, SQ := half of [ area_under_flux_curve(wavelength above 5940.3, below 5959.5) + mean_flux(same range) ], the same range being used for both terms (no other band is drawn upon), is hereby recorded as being 24.6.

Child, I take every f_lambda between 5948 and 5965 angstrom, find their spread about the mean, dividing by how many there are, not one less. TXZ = 0.134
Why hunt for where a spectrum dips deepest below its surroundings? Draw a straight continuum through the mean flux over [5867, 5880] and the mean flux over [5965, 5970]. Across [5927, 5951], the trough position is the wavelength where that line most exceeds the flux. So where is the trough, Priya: 5941.65 angstrom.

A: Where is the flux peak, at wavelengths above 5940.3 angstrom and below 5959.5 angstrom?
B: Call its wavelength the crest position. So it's 5949.86 angstrom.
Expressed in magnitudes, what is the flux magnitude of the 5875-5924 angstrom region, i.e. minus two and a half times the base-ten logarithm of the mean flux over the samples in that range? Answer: -0.90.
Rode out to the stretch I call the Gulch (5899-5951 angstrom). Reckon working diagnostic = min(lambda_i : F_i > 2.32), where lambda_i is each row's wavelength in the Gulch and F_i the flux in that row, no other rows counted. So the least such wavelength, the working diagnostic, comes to 5906.18 angstrom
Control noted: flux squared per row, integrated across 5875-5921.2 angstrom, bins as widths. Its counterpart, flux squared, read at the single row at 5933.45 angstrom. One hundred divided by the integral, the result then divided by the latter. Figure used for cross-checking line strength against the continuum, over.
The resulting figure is 0.108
